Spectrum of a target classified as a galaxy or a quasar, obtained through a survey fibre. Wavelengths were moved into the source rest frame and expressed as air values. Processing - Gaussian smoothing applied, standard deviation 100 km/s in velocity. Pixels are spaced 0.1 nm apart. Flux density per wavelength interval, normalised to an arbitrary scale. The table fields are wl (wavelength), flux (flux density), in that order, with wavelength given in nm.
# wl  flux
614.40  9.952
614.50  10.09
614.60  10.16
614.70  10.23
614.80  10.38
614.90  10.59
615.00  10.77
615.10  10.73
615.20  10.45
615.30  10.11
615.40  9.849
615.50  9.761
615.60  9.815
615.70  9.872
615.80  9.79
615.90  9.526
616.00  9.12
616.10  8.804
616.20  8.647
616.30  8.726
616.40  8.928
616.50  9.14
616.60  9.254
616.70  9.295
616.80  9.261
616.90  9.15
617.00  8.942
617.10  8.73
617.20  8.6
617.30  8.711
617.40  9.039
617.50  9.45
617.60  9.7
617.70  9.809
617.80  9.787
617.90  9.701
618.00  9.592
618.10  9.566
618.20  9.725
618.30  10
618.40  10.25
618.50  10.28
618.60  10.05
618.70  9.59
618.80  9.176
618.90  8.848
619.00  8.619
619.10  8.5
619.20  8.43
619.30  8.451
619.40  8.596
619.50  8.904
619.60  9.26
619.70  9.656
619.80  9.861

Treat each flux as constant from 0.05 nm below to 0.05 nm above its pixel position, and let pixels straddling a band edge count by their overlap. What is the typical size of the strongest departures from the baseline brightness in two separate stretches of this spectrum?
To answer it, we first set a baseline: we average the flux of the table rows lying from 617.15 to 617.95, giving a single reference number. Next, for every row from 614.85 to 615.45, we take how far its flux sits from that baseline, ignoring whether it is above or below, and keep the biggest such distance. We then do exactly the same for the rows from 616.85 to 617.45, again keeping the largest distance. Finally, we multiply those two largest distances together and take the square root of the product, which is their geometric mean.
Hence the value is 1.0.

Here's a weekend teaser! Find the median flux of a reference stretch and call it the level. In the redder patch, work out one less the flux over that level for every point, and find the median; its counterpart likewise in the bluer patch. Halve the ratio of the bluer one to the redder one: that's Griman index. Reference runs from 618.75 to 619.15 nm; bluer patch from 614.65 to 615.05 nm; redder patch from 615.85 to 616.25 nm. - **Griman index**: 3.83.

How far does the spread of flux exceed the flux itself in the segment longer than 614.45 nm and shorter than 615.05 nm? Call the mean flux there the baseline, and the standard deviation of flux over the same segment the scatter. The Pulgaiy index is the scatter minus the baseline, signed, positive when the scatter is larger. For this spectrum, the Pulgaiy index -10.1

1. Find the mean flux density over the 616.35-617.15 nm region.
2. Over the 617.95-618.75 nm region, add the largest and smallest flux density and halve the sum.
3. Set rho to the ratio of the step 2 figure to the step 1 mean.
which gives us 1.09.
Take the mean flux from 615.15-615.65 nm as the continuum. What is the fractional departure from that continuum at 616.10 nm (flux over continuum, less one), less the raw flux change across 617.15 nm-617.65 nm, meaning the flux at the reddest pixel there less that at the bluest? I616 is -1.2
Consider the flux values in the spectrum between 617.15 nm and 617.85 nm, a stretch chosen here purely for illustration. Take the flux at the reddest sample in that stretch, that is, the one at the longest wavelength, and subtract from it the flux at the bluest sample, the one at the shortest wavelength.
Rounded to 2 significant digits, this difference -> 1.2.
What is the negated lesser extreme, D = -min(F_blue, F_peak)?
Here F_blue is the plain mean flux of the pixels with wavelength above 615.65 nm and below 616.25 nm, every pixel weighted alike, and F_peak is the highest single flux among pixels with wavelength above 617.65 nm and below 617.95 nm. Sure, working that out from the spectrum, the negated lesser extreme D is -9.29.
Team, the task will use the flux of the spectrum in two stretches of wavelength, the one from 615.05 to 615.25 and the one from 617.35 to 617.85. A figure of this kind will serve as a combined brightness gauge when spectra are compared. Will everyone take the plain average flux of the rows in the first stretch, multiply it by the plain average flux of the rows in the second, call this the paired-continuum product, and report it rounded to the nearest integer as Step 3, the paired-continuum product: 101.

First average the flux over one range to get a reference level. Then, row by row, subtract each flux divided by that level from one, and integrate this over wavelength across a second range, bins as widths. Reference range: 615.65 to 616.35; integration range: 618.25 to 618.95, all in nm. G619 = -0.04 nm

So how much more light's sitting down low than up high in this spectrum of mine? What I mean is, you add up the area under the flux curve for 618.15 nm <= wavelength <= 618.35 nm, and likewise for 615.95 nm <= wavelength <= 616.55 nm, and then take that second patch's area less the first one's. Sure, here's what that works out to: 3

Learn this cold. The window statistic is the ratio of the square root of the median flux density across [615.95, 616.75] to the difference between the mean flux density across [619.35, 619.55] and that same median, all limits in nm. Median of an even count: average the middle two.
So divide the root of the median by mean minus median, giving -11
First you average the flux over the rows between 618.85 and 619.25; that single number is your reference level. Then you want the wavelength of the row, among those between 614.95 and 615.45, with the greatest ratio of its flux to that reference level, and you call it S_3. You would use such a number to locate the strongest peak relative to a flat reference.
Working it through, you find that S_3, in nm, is 615.00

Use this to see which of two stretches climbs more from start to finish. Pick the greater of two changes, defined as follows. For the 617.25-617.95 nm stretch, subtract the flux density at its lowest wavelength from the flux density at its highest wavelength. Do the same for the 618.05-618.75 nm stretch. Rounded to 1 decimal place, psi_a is 1.0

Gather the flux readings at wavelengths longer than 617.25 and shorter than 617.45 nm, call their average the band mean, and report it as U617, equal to 8.9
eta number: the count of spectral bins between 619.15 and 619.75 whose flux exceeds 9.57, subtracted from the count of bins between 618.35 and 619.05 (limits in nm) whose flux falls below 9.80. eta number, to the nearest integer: 3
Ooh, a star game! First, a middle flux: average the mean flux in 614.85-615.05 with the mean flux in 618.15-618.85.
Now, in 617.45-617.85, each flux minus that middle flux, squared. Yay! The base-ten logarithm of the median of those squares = -0.5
